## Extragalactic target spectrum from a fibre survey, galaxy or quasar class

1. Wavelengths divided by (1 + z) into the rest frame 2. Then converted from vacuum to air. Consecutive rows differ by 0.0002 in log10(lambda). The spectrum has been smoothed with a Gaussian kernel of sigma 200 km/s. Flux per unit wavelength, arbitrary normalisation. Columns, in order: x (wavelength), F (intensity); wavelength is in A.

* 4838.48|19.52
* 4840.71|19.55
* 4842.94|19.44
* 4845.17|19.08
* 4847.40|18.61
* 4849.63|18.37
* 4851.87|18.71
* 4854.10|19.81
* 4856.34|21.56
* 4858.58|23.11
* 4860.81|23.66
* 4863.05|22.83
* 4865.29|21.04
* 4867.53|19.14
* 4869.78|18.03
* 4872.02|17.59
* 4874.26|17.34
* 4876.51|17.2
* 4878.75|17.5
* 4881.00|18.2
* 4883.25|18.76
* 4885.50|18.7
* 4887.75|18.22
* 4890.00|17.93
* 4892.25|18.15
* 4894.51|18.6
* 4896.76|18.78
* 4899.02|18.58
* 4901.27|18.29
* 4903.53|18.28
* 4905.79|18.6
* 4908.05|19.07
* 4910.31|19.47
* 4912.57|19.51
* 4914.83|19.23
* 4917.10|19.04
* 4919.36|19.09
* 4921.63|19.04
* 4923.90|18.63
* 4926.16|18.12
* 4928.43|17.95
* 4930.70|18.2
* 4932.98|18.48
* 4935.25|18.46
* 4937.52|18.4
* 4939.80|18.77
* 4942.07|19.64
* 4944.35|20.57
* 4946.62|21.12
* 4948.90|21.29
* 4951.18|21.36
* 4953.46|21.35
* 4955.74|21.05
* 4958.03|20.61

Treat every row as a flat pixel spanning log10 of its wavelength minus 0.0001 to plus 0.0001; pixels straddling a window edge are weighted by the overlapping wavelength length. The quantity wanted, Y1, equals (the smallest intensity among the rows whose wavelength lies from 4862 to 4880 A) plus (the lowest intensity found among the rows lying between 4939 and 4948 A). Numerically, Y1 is 36.0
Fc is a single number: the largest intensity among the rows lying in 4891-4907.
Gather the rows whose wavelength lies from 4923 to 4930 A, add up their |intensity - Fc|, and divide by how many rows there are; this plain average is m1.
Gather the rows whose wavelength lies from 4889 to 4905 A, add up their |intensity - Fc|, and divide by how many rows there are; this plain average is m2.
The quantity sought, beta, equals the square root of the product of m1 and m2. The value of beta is 0.5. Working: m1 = 0.55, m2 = 0.4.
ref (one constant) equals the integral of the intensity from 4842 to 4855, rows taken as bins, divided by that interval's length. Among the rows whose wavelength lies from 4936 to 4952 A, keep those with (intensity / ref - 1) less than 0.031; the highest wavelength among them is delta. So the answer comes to 4939.80 A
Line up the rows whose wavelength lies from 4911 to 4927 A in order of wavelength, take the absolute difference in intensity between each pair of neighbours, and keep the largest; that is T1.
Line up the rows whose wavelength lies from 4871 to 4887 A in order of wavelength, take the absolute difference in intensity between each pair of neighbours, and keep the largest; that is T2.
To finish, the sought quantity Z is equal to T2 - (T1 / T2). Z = 0.0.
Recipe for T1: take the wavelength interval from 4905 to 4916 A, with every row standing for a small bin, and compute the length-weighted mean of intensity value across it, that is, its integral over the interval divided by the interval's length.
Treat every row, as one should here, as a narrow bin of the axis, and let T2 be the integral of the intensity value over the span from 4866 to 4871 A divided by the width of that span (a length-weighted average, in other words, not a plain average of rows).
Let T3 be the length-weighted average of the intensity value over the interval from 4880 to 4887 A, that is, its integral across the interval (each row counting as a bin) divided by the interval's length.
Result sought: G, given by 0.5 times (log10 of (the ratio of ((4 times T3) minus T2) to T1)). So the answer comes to 0.23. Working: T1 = 19.2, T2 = 18.8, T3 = 18.5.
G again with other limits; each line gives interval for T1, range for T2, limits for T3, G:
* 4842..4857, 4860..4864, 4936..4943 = 0.22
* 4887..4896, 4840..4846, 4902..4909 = 0.24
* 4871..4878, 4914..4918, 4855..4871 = 0.29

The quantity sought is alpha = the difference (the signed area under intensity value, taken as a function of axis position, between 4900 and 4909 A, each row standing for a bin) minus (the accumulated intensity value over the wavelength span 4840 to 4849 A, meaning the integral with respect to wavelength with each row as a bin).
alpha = -5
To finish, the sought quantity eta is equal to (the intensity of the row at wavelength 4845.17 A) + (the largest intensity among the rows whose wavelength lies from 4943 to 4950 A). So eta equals 40.4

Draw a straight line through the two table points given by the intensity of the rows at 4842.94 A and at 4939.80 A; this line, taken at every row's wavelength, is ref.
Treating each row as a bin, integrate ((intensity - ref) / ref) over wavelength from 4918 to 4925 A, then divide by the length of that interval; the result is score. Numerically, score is 0.002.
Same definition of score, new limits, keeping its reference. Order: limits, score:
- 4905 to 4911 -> 0.003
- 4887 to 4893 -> -0.054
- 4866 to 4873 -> -0.043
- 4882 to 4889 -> -0.032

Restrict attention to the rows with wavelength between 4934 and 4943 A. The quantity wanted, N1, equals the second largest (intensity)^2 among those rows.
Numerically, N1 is 352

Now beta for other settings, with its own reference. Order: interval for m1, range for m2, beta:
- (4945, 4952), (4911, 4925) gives 0.9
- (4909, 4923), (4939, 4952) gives 0.9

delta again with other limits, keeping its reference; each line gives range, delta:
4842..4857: 4851.87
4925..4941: 4939.80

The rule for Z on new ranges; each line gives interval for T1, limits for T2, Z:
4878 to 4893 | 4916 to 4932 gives -0.9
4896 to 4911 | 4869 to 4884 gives 0.0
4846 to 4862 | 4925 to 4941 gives -4.4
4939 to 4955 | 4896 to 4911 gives -1.5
